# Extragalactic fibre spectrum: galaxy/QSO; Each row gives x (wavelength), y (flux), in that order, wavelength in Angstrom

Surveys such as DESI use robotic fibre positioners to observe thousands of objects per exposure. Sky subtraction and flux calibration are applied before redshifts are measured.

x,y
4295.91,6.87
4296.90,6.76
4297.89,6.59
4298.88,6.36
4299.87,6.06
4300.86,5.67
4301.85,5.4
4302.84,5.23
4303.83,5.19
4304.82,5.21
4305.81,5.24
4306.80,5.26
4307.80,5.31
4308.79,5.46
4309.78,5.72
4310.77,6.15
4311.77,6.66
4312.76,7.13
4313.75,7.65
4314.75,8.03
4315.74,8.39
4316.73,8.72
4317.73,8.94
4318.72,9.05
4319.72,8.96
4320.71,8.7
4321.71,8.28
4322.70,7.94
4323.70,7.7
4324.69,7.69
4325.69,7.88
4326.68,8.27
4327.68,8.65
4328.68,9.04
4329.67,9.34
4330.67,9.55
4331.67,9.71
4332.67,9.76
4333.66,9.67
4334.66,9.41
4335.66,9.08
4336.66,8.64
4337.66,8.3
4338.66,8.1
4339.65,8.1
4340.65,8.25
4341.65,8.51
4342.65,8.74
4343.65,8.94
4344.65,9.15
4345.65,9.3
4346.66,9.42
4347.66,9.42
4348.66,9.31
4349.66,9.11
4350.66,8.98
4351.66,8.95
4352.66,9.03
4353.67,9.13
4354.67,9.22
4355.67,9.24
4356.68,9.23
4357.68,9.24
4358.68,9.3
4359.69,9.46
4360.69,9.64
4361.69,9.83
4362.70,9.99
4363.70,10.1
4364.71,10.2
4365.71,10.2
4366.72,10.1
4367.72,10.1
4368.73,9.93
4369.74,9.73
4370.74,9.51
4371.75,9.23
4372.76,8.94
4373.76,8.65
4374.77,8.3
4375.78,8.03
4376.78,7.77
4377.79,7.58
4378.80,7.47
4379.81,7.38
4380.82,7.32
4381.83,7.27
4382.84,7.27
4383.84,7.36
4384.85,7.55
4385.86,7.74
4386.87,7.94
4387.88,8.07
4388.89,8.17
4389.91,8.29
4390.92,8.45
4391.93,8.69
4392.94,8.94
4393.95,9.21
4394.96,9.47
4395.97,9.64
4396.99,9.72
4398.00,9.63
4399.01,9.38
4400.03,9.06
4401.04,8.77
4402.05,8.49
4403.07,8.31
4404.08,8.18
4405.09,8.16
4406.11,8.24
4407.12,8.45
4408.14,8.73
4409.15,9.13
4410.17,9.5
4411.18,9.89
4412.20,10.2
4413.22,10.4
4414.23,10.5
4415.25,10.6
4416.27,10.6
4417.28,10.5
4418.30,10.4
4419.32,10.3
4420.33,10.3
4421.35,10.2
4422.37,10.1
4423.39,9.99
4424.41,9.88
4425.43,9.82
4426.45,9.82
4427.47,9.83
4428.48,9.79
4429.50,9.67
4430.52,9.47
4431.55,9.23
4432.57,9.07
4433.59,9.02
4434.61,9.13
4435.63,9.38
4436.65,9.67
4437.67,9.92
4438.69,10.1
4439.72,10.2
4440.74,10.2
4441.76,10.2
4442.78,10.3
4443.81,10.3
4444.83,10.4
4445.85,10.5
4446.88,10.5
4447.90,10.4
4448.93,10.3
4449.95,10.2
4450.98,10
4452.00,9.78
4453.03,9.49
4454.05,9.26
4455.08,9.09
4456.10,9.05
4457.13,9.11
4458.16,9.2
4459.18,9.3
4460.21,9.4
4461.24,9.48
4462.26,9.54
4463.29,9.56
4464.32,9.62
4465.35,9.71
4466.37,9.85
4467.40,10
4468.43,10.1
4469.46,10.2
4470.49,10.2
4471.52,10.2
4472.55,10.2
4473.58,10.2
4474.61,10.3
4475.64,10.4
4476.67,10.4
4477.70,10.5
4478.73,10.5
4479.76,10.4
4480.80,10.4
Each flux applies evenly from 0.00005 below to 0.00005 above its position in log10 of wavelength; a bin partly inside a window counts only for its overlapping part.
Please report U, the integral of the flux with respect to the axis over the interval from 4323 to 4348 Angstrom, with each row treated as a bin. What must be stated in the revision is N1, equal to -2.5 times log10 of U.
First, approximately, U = 220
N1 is -5.86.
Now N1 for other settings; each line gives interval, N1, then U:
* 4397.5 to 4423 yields -5.96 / 243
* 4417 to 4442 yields -5.98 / 246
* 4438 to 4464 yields -6.02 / 256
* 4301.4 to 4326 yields -5.60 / 173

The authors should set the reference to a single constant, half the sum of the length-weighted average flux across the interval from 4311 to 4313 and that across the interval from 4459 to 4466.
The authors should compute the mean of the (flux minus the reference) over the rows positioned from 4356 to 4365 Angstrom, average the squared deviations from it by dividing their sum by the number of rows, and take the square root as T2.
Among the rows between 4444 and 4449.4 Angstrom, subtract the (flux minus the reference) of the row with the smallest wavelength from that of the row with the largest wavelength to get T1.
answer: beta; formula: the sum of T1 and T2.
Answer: 0.26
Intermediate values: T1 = -0.10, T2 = 0.36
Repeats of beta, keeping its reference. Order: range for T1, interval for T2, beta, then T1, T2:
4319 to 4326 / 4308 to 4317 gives 0.03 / -1.08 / 1.11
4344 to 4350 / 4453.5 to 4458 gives 0.04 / -0.04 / 0.08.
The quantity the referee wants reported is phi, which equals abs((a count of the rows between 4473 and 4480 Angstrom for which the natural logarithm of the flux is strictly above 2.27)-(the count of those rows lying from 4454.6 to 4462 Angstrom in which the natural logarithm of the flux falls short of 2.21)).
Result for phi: 4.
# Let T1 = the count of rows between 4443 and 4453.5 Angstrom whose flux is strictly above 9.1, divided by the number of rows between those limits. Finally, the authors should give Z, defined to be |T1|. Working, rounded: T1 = 1.00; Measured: 1.00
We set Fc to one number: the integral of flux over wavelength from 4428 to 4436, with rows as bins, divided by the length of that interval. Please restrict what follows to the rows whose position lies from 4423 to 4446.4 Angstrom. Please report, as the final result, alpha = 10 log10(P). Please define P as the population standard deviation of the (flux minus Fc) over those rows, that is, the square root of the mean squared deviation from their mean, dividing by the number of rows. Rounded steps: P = 0.43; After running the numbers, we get -4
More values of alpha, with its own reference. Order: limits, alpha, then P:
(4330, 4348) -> -3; 0.56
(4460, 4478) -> -5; 0.35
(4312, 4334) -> -1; 0.74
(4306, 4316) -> 0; 1.11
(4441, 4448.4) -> -10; 0.10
